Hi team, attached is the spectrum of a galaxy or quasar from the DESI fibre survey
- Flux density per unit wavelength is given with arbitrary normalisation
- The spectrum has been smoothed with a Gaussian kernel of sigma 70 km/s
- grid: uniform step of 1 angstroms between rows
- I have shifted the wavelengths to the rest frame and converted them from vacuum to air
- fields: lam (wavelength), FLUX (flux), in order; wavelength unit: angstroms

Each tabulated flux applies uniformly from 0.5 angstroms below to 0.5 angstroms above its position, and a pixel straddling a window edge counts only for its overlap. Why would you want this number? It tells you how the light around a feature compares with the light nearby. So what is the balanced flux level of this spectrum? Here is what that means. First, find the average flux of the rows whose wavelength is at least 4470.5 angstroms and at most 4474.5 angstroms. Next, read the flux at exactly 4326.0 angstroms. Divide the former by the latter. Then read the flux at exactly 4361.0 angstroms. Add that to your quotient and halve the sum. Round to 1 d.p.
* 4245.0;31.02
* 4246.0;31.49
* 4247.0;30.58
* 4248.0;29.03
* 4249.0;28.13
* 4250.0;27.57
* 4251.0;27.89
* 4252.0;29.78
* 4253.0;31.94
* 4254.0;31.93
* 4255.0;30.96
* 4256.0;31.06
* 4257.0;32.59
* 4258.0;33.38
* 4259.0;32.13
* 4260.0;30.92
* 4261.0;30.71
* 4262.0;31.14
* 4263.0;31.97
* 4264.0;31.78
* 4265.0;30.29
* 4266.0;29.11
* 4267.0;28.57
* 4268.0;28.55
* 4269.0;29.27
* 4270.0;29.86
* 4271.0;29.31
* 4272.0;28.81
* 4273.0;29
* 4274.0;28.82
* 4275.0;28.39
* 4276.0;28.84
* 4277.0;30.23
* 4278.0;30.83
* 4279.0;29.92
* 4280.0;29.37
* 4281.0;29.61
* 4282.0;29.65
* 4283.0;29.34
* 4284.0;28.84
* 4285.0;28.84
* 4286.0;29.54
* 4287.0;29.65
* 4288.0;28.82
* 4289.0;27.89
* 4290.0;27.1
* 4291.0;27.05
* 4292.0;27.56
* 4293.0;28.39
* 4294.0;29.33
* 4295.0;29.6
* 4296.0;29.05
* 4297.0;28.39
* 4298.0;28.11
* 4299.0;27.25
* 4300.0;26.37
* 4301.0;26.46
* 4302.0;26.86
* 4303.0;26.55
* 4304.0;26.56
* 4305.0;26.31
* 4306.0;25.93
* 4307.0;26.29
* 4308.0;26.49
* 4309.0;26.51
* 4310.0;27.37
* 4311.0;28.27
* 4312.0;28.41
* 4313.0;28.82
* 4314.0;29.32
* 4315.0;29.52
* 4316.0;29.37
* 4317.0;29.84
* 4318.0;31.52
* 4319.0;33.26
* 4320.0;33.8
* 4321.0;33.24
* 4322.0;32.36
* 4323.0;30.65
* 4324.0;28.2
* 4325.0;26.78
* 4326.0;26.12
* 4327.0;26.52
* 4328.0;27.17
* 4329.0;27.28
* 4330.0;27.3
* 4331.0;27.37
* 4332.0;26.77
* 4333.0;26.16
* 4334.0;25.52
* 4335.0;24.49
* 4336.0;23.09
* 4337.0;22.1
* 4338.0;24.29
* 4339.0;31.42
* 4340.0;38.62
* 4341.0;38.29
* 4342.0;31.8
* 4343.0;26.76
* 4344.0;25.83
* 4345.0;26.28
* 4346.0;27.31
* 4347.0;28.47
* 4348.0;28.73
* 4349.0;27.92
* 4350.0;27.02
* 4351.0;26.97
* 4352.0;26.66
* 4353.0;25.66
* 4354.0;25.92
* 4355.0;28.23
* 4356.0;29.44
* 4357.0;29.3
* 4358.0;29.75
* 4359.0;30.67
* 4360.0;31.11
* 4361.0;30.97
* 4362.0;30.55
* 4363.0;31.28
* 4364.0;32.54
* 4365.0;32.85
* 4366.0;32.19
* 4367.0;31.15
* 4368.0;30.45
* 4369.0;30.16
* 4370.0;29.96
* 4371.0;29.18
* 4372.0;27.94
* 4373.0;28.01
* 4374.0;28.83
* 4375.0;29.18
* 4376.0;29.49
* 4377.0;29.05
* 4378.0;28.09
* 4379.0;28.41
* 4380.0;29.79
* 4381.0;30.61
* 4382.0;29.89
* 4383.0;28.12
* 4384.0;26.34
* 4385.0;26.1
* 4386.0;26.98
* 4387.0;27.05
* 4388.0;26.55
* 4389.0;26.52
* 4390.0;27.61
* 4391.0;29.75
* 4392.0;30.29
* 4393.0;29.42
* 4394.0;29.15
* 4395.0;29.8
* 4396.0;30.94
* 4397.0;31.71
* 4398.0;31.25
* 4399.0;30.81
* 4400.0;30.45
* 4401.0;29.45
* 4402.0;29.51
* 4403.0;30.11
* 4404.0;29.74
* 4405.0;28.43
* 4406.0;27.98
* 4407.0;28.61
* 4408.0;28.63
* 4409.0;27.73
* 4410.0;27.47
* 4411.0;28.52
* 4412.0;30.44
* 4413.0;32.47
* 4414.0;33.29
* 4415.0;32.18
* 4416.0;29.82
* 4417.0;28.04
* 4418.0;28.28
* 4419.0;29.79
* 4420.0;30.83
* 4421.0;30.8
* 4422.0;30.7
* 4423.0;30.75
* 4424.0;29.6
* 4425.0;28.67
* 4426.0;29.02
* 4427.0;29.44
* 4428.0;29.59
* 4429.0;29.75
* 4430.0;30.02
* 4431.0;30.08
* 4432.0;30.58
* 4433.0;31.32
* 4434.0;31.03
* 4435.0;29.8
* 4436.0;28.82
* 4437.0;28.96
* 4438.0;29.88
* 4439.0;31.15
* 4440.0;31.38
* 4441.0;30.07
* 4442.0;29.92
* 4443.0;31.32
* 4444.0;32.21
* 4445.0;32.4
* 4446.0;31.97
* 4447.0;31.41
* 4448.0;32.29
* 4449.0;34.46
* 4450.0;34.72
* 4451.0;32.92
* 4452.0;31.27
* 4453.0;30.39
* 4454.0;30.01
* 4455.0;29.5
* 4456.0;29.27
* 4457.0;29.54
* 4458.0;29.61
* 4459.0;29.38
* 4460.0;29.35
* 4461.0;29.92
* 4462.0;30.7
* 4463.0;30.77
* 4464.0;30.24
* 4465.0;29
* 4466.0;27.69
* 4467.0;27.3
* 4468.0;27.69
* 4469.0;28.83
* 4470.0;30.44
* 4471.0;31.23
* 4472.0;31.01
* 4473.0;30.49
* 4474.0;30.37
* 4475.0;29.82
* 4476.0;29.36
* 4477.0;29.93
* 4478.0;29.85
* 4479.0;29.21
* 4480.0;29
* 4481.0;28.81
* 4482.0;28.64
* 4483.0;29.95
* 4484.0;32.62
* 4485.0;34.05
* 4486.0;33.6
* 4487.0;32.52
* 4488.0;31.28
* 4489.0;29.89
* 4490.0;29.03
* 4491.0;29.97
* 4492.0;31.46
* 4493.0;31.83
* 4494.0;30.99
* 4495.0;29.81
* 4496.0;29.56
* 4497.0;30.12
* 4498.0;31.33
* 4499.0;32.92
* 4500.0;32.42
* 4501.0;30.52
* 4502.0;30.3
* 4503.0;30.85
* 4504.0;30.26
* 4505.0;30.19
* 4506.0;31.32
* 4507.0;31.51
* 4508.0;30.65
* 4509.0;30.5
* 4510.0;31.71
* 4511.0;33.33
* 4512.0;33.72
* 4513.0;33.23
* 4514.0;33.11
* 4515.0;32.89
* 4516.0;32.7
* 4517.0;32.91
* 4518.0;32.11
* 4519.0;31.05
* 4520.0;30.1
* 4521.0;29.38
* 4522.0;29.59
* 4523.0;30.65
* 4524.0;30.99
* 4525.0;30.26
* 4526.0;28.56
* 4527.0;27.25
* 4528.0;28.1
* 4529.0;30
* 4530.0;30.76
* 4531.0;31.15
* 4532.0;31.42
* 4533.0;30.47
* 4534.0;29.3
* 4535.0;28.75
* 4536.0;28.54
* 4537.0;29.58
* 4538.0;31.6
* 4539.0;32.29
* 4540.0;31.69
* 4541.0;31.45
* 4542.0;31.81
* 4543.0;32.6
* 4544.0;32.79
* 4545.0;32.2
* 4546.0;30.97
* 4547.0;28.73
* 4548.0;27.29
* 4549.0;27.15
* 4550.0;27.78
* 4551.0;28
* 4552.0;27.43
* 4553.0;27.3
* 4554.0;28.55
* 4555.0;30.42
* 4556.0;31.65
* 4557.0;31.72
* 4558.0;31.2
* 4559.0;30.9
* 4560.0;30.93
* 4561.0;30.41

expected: 16.1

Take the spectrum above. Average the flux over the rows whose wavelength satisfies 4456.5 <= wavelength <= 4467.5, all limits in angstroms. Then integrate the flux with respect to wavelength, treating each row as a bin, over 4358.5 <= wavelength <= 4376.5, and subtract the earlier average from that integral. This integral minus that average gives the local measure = 517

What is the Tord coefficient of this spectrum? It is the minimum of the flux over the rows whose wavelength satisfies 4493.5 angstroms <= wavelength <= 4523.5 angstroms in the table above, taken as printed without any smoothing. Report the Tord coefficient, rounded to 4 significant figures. 29.38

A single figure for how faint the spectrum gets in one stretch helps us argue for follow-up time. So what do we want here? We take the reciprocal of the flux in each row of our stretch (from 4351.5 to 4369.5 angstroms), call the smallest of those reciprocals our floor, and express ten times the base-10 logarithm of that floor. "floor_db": -15.2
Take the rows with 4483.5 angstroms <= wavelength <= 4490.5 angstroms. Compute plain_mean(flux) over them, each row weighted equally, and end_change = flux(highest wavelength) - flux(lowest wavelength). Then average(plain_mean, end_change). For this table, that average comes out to 14.1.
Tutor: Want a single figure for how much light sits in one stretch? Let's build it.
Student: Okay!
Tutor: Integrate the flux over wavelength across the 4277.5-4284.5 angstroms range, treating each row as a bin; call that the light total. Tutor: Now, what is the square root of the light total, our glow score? 14.4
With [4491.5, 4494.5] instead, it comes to 9.7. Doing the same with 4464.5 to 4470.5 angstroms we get 13.1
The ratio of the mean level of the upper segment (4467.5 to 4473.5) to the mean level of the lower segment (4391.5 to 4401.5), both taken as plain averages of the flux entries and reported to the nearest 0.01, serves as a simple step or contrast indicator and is 0.99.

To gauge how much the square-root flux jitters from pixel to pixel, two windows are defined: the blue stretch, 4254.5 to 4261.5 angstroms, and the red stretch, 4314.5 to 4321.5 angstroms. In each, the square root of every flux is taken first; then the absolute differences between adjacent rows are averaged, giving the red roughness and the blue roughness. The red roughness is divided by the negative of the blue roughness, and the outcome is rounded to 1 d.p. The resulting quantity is -1.0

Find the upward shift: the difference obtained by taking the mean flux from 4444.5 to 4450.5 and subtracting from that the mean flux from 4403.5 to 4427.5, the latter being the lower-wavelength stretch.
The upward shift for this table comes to 3.2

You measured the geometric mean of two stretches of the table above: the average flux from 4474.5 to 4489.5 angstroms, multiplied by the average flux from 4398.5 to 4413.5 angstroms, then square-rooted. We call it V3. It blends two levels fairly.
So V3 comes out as 30.0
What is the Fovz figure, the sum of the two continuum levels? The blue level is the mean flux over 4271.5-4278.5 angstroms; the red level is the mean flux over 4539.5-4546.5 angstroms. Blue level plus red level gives 61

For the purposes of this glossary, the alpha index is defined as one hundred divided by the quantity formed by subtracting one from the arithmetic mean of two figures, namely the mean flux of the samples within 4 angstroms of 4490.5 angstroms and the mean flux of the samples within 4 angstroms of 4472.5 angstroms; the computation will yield 3.39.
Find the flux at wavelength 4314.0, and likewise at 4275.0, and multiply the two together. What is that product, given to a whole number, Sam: 832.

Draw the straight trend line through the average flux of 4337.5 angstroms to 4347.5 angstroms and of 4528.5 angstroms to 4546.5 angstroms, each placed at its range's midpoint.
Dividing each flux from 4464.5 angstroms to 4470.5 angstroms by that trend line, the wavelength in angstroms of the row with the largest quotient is 4470.0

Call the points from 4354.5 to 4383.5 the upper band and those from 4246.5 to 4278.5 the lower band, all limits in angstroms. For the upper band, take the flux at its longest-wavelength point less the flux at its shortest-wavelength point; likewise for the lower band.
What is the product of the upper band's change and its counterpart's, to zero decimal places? 0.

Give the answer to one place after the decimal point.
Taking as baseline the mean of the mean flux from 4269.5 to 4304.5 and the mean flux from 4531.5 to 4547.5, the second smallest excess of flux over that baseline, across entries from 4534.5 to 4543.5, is -1.0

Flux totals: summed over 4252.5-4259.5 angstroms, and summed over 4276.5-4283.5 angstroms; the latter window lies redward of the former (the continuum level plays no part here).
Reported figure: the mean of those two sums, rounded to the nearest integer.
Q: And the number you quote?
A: 216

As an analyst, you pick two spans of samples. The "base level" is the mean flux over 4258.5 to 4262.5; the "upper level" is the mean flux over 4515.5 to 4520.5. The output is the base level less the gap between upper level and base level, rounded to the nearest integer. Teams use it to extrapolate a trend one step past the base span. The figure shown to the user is 31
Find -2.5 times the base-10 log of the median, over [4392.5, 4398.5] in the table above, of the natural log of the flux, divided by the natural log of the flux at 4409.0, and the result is -0.03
